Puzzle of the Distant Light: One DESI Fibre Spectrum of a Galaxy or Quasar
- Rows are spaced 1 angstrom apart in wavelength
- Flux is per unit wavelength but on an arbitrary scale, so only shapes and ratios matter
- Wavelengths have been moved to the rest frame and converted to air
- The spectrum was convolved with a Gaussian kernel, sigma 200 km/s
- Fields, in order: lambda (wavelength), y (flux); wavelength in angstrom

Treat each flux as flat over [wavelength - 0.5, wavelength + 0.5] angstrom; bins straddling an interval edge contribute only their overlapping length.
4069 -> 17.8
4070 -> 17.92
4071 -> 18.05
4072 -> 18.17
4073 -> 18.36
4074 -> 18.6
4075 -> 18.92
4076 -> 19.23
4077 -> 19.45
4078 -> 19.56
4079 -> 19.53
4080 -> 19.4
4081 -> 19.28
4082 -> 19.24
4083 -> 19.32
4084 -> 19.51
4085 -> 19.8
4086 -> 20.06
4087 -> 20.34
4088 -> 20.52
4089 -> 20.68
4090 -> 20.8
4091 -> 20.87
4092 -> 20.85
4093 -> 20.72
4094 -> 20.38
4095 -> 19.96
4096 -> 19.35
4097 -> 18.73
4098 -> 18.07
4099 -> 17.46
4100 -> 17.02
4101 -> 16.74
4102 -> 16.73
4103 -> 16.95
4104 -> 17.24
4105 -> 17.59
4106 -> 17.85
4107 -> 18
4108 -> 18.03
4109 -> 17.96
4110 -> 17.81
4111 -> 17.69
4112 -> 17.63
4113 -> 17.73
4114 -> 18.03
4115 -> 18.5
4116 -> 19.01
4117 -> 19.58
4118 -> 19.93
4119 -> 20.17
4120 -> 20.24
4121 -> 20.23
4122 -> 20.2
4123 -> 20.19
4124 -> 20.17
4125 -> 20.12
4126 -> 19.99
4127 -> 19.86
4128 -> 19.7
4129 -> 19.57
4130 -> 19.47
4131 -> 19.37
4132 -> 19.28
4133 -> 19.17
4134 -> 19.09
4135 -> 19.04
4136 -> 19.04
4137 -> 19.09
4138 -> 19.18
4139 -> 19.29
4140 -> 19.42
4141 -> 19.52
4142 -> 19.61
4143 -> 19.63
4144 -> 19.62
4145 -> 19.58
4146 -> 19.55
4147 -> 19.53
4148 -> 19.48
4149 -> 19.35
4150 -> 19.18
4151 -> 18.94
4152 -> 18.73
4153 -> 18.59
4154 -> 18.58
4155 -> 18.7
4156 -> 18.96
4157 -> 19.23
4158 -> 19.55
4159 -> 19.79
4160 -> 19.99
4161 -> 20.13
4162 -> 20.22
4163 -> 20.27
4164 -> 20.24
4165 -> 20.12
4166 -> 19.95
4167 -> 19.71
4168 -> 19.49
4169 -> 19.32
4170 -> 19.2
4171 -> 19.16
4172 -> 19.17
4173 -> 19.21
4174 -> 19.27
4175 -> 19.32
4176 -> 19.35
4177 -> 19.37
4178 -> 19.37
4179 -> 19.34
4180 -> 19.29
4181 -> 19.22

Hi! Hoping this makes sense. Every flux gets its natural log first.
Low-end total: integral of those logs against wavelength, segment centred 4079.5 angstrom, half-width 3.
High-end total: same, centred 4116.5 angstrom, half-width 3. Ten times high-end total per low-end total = 10.0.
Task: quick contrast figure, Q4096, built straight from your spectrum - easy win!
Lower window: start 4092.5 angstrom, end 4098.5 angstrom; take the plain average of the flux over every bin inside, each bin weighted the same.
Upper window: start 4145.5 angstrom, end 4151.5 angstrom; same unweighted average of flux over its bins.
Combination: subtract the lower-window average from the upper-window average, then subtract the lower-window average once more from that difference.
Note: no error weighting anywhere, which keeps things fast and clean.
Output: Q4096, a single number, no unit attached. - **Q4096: -19.7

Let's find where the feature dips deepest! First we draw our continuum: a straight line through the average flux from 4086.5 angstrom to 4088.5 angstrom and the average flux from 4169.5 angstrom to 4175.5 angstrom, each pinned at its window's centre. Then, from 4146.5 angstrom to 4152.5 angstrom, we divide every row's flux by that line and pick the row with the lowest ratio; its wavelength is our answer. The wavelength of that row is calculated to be 4152 angstrom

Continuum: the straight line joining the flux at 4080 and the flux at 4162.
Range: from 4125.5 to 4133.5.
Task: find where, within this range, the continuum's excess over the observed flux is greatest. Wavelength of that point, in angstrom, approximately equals 4133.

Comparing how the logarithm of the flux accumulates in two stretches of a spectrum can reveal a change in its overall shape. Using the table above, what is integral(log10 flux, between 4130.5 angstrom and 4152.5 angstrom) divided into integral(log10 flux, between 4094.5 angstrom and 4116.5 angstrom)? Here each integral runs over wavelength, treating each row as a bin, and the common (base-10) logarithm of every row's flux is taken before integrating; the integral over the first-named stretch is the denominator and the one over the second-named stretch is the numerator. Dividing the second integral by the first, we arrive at 0.97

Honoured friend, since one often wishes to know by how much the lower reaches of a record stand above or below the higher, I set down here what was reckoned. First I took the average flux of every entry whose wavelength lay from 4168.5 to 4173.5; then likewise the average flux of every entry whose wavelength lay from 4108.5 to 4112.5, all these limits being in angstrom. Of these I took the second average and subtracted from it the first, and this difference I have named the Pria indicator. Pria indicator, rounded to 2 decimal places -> -1.44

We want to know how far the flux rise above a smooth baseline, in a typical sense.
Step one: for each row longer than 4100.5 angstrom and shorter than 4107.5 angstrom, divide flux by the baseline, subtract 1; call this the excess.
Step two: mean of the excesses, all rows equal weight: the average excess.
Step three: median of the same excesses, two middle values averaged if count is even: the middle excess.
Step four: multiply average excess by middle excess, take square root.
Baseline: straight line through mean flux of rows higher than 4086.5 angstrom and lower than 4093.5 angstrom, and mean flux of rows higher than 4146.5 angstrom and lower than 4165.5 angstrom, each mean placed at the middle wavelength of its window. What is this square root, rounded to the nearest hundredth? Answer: 0.15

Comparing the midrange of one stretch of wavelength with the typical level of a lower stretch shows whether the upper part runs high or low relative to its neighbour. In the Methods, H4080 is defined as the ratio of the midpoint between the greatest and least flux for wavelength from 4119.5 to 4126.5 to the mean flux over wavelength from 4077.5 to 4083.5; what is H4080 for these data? 1.04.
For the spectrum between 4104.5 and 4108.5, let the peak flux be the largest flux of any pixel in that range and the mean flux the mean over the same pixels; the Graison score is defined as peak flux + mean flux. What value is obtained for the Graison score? 35.9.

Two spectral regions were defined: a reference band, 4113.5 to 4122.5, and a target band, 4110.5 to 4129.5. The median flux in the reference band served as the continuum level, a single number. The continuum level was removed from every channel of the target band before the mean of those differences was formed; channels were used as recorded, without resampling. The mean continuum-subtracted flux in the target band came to -0.53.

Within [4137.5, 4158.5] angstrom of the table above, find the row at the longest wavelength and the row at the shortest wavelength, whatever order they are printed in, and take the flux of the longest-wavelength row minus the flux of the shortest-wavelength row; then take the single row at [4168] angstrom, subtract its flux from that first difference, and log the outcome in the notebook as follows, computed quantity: -19.1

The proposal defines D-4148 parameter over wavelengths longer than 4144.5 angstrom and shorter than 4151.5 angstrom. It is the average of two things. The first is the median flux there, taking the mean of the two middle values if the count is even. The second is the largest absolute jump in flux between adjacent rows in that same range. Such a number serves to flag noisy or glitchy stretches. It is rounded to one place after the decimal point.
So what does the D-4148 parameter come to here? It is 9.9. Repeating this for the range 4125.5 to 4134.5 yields 9.8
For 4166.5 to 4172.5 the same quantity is 9.7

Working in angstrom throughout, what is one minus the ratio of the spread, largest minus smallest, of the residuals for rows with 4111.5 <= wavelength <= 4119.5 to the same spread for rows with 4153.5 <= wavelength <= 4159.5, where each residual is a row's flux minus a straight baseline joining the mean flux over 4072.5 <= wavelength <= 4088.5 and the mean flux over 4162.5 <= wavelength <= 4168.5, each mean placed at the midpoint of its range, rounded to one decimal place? -1.1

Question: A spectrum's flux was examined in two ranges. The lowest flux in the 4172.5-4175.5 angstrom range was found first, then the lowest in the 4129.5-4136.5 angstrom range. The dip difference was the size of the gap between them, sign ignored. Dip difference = 0.17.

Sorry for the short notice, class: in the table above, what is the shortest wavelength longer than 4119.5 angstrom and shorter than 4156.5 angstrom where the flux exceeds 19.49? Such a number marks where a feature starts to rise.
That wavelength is 4120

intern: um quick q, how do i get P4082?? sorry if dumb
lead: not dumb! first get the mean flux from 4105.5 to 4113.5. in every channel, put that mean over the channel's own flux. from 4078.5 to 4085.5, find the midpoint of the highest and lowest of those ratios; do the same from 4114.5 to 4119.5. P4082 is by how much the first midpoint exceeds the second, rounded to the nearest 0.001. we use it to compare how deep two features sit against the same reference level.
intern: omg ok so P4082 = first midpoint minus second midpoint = -0.010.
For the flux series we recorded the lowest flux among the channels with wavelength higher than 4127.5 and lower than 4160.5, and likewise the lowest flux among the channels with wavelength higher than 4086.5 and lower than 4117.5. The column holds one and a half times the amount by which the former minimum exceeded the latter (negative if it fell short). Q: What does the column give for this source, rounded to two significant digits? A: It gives 2.8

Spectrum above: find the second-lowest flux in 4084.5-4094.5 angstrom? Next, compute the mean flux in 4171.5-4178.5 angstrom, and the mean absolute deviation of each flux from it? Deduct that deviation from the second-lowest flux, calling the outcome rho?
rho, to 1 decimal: 20.0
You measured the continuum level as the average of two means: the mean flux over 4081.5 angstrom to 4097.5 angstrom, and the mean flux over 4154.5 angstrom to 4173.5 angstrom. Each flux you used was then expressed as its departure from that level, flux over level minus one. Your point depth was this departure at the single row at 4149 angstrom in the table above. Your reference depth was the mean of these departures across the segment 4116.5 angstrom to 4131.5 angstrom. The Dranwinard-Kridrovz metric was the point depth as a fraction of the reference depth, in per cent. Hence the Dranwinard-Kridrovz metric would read -580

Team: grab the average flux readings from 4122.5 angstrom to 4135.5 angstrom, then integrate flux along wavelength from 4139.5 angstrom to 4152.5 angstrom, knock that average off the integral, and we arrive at 233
